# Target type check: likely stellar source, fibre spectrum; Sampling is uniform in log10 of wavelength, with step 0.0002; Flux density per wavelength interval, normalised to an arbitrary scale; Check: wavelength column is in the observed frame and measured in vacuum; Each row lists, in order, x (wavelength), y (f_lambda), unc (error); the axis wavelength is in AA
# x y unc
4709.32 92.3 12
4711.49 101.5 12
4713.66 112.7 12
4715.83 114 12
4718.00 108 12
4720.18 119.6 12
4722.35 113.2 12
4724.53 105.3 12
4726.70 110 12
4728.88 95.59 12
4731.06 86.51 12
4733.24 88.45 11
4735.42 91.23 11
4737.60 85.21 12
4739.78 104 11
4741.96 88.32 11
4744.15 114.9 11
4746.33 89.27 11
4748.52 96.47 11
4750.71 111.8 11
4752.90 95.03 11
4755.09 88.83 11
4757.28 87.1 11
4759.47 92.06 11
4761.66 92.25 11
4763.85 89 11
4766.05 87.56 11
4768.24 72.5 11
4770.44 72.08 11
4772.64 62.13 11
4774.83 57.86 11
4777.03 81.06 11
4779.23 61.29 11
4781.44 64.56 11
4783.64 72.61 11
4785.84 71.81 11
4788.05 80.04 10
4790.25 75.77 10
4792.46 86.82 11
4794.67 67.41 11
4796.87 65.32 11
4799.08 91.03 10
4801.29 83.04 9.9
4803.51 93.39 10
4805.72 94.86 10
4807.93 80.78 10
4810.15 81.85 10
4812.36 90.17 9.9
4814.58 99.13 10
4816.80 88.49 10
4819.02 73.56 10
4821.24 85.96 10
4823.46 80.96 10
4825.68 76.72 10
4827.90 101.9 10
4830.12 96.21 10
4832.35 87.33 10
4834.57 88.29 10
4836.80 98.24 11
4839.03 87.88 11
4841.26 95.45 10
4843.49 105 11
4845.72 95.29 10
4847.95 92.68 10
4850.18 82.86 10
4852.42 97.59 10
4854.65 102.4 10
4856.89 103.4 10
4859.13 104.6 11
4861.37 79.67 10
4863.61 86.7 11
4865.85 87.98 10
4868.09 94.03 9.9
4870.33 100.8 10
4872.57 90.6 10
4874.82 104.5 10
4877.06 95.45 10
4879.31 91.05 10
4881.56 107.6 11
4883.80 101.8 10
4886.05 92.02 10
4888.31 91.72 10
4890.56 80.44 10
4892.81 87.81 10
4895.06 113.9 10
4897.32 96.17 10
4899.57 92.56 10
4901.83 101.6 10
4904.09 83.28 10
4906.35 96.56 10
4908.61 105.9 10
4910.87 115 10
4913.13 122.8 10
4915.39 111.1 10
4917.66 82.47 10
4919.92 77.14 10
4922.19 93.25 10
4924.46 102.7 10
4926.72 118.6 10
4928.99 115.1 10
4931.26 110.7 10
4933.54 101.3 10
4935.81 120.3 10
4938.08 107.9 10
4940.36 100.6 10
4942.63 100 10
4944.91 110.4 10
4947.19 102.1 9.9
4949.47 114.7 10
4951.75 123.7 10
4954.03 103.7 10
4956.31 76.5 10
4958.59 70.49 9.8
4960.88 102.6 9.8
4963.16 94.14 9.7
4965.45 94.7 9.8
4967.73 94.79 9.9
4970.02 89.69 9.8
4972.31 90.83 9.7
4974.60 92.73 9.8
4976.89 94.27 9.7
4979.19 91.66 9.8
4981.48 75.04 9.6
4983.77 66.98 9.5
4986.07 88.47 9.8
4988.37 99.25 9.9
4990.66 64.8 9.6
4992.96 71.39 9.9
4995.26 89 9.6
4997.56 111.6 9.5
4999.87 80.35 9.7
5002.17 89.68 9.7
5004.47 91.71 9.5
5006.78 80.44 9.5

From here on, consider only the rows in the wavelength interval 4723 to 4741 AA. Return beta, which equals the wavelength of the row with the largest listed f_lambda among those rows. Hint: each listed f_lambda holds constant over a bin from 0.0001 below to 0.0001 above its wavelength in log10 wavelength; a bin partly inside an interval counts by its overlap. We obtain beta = 4726.70 AA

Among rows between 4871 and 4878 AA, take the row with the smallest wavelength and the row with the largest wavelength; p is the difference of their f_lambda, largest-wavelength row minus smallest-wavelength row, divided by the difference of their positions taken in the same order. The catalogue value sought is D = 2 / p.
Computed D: 1.9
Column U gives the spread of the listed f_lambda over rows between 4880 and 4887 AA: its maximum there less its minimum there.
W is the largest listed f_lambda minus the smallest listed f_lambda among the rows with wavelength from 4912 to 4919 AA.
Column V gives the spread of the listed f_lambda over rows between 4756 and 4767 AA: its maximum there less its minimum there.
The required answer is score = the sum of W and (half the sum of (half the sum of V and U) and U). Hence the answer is 53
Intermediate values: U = 16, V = 5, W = 40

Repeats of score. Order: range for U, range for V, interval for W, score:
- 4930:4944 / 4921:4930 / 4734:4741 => 40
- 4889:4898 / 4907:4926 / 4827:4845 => 54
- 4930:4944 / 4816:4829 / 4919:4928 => 64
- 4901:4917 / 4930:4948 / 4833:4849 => 52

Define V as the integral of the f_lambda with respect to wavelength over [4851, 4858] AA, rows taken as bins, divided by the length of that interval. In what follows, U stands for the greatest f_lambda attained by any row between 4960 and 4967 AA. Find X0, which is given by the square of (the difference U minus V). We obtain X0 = 5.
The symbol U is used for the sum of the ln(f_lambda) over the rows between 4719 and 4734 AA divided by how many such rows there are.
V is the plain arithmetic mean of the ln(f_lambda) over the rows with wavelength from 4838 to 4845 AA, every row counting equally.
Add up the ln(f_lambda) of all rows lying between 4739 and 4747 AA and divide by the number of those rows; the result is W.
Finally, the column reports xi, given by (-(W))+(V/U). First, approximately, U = 4.62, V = 4.56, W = 4.59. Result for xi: -3.60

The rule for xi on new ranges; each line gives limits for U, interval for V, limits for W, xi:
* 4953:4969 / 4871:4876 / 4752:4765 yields -3.49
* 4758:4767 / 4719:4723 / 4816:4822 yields -3.36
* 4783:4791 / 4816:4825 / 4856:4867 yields -3.50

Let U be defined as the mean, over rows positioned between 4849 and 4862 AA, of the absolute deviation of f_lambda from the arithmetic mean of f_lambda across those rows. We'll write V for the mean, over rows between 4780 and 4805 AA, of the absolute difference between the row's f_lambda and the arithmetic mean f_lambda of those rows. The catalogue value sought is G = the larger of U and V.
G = 9.2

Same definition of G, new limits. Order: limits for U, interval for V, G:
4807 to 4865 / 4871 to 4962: 10.5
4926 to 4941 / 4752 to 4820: 9.8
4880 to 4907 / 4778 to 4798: 7.5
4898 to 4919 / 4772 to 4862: 11.1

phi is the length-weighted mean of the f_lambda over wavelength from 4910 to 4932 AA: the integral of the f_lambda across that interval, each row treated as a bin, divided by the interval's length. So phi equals 105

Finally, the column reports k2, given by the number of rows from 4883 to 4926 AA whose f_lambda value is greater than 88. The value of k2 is 14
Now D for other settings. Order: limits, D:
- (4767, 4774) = -0.8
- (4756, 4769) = -1.5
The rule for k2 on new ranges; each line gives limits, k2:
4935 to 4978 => 17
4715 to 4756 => 17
